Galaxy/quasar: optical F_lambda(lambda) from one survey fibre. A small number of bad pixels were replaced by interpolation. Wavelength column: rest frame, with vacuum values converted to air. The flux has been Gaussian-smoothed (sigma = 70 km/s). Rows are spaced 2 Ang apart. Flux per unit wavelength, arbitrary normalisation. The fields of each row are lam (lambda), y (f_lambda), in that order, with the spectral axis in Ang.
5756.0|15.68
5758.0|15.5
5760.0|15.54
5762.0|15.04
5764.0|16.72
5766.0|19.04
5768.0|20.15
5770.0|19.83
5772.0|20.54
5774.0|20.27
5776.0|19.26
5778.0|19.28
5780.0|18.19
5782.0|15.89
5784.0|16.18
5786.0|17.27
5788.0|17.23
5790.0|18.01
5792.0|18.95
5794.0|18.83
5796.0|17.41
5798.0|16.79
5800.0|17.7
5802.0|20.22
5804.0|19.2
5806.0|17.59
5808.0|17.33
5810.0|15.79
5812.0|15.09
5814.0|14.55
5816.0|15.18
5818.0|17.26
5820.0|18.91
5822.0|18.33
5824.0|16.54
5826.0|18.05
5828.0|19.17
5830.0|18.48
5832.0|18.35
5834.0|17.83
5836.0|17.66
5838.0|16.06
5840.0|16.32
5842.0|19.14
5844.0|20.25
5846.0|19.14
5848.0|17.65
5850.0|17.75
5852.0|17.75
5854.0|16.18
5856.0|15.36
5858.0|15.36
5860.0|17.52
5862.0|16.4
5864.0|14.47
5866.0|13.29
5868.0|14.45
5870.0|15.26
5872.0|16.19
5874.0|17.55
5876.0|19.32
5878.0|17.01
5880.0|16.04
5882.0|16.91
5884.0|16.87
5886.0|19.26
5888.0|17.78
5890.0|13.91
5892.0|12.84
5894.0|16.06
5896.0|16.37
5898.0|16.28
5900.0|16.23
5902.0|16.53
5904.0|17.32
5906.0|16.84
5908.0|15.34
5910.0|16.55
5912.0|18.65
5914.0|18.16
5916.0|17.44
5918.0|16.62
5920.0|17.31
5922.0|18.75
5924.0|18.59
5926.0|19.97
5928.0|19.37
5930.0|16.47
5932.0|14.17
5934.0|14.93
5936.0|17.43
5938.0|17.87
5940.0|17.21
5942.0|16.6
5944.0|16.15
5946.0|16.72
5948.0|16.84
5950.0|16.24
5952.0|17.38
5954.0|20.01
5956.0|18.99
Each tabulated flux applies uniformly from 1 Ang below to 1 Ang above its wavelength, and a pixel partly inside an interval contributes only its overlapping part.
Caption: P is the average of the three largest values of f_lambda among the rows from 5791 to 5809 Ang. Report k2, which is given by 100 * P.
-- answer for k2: 1946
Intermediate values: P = 19.5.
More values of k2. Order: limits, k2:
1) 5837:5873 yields 1951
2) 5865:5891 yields 1879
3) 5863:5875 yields 1633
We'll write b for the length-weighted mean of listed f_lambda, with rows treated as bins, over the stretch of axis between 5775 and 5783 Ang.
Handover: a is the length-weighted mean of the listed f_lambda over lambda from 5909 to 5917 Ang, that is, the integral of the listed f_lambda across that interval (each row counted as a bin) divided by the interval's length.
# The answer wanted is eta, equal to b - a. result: 0.5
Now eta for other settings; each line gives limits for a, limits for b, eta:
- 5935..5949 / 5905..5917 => 0.2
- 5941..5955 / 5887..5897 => -1.7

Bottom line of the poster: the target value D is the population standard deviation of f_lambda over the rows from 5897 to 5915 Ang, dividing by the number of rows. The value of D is 1.0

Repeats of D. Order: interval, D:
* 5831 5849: 1.3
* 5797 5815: 1.7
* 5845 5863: 1.2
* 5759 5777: 2.0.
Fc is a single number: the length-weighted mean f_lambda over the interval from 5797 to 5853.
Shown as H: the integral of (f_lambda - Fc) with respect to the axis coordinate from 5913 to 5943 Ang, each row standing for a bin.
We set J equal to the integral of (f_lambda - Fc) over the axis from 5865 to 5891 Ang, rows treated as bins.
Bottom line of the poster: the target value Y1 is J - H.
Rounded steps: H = -8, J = -31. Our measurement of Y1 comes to -24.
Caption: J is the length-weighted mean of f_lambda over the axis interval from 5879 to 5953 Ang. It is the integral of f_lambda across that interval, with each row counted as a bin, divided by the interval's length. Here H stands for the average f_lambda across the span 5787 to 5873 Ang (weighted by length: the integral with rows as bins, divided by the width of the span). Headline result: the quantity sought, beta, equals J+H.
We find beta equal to 34.1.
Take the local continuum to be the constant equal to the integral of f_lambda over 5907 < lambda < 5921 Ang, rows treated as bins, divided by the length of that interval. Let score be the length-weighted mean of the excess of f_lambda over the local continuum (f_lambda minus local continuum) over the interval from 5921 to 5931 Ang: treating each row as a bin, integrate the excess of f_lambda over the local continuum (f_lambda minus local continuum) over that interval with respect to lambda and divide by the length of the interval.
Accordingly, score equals 1.5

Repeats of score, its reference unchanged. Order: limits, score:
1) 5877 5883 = -0.5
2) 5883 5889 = 0.8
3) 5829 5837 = 0.9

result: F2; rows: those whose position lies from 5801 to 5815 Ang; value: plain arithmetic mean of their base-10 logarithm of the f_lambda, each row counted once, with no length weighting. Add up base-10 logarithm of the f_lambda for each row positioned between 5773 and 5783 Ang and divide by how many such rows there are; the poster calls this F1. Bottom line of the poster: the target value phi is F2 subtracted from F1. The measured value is 0.04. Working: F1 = 1.268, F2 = 1.23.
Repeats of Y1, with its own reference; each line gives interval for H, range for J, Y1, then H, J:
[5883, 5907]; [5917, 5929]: 40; -31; 9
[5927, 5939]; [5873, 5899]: -15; -11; -26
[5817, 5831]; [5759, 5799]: 9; 6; 15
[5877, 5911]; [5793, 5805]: 52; -44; 9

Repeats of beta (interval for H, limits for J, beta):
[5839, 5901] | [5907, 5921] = 33.8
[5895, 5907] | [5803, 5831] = 33.8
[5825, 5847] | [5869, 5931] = 35.2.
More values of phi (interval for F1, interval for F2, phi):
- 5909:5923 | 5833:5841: 0.02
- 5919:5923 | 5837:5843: 0.02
